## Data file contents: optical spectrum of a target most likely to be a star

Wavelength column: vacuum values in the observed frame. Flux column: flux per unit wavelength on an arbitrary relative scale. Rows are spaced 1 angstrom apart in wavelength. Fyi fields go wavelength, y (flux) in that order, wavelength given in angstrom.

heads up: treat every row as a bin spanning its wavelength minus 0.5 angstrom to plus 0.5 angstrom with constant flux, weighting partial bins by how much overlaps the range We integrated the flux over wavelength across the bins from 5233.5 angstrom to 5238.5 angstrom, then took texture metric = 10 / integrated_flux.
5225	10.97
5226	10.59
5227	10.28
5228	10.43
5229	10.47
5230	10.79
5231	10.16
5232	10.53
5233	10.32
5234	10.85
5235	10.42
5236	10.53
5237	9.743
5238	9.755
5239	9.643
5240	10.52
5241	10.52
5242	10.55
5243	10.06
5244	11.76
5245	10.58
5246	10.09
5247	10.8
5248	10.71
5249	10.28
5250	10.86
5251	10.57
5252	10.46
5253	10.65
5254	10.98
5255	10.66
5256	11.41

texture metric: 0.19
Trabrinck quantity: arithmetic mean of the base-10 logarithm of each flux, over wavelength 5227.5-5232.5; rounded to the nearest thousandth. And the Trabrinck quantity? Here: 1.020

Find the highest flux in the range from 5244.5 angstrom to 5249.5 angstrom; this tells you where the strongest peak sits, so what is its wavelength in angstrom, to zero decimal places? 5247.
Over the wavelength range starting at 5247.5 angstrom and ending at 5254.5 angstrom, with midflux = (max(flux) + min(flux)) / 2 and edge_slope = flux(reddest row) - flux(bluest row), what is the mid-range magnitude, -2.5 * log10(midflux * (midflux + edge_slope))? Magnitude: -5.16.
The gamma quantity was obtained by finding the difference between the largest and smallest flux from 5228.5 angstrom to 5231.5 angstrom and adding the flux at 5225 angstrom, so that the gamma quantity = 11.6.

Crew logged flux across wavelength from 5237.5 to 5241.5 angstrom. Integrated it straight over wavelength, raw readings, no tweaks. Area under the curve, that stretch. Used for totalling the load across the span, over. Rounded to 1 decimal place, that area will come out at 40.4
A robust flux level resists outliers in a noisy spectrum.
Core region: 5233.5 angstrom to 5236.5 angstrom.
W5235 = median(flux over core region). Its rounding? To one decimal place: 10.5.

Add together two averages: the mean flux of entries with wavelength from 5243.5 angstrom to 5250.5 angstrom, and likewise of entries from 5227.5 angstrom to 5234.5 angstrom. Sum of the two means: 21.2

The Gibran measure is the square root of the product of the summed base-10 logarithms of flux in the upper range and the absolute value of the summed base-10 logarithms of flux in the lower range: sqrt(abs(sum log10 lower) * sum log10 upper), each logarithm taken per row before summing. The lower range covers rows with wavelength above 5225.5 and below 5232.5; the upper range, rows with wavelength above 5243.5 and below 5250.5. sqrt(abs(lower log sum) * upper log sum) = 7.174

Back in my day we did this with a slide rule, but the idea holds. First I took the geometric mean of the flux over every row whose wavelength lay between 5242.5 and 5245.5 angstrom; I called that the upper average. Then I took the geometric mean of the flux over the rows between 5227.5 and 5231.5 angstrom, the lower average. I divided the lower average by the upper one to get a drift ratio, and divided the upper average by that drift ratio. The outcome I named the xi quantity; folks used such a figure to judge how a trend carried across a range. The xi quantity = 11.1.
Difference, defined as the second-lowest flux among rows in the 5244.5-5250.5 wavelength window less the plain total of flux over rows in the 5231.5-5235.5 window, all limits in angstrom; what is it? -32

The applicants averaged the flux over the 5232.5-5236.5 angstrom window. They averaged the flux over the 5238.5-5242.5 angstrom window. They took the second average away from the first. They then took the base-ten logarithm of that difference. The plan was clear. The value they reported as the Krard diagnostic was -0.65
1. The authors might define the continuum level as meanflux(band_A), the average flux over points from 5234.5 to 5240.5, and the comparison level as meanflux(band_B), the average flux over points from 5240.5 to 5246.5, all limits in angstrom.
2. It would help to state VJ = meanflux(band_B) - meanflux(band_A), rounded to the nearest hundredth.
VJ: 0.49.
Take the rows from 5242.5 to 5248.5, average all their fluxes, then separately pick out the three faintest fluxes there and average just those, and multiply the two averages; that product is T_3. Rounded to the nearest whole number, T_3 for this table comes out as 109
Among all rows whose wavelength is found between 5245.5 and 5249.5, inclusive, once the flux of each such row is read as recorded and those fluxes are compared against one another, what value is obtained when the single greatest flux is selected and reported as 10.8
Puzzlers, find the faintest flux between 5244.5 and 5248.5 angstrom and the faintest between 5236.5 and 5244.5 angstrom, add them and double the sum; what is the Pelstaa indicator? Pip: 39.5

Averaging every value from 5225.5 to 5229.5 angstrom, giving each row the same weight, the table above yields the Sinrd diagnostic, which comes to 10.4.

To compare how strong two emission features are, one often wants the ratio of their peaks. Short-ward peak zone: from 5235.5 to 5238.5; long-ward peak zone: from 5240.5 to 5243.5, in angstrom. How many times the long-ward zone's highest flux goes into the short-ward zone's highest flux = 1.00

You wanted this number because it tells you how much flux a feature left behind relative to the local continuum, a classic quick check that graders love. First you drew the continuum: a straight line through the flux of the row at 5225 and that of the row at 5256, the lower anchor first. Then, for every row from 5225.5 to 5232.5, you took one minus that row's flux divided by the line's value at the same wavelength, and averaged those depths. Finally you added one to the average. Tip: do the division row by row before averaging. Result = 1.05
